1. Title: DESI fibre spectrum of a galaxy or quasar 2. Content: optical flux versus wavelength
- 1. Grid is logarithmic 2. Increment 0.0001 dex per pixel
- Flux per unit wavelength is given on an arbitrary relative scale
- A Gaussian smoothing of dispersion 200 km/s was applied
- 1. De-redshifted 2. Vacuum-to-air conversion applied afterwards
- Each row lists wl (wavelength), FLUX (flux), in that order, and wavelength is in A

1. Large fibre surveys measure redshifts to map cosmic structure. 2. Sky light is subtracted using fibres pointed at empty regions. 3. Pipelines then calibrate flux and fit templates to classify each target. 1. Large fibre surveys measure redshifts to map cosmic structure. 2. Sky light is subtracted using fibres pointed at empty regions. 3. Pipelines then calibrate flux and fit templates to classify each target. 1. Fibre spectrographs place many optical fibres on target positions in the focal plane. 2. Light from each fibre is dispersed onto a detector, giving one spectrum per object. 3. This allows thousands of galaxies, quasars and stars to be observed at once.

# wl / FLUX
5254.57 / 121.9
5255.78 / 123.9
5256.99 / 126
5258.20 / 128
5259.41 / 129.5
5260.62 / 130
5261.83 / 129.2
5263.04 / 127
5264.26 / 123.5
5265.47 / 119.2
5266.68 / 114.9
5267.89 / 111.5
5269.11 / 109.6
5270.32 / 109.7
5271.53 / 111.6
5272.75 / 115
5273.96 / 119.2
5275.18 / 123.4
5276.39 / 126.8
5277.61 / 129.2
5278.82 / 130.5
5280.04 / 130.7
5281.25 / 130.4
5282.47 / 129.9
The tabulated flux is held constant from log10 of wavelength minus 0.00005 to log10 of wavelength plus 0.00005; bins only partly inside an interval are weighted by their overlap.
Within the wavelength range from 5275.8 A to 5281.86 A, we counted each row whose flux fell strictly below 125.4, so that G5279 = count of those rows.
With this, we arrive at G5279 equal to 0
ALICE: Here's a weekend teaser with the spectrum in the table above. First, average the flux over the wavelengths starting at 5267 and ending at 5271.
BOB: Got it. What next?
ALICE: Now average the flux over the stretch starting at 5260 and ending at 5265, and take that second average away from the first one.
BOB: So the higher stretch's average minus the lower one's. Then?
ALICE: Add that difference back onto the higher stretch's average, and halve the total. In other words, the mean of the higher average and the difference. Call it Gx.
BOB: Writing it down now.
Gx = 47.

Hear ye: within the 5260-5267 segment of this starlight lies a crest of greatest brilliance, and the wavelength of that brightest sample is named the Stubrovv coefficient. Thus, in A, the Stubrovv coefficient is 5260.62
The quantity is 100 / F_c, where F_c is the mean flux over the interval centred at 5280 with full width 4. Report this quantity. 0.766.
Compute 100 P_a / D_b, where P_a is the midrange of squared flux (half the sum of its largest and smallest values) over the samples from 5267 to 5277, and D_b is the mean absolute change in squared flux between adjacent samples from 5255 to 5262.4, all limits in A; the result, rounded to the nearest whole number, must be 3999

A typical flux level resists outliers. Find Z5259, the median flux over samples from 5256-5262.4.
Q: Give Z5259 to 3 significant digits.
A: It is 129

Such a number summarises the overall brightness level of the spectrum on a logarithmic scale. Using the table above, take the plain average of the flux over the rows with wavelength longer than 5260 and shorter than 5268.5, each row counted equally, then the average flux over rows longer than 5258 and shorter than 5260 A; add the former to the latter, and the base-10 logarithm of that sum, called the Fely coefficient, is 2.40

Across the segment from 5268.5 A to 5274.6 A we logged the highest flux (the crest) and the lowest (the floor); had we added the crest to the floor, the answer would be 229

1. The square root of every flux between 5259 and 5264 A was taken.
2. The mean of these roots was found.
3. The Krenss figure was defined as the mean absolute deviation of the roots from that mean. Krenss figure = 0.04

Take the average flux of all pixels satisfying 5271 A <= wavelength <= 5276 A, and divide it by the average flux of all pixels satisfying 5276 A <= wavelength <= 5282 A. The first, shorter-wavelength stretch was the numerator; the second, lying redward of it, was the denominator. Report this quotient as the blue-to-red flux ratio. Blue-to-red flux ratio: 0.91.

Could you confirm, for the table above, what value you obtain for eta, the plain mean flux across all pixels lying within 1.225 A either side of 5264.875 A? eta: 121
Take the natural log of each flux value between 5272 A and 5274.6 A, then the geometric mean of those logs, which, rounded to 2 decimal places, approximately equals 4.76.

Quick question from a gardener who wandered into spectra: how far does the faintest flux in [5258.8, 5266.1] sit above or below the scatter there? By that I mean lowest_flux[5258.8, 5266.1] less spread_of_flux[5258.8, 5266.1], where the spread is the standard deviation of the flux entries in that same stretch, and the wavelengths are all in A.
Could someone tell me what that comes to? 115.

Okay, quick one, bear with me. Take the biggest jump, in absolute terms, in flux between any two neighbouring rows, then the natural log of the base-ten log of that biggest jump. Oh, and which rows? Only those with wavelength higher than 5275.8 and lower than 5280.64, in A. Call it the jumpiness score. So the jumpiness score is -1.0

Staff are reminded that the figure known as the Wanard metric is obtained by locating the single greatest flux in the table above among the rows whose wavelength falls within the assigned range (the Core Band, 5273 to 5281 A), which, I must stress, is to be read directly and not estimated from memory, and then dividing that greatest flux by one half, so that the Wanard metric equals 261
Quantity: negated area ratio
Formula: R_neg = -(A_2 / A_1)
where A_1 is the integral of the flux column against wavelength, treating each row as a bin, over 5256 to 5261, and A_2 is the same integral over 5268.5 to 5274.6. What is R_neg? -1.1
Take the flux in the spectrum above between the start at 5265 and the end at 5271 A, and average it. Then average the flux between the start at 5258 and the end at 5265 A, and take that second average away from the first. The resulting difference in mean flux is -15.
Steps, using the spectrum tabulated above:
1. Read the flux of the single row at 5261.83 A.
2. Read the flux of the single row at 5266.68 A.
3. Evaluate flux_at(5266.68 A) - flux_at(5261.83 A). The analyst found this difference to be -14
